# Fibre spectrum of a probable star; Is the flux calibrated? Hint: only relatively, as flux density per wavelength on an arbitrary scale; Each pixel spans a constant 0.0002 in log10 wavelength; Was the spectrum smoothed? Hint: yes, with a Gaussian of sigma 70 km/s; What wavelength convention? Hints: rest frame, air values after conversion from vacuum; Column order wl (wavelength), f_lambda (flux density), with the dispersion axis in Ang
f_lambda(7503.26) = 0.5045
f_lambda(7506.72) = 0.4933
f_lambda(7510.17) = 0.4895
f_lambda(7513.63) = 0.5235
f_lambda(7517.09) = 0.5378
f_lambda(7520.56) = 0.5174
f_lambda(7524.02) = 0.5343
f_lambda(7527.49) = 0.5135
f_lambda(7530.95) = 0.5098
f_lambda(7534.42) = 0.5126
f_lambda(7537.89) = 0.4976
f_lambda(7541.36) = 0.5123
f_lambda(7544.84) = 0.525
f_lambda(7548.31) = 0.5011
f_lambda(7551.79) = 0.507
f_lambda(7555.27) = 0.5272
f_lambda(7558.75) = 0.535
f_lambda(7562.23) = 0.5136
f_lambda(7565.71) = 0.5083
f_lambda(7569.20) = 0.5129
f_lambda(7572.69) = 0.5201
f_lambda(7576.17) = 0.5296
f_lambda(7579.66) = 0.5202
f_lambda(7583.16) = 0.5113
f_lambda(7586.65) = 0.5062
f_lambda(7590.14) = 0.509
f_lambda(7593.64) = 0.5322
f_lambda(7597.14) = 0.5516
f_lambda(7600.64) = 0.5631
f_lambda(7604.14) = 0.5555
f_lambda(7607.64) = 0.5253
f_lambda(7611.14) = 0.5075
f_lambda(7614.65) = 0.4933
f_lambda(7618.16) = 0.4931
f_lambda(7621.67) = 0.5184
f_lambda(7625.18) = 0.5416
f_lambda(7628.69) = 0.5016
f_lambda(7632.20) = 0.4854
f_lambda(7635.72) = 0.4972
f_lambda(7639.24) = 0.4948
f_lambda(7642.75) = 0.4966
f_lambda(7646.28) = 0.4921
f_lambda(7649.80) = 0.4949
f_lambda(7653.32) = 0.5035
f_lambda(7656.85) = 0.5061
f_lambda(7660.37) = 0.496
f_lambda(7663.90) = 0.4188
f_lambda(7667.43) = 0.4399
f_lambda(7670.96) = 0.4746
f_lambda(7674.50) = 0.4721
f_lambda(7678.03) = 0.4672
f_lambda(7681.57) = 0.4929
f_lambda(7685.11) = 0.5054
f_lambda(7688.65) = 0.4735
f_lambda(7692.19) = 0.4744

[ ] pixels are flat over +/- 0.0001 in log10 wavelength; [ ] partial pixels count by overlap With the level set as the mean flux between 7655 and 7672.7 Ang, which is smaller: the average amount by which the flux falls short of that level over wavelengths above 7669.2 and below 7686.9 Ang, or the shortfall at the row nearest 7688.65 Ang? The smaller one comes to -0.015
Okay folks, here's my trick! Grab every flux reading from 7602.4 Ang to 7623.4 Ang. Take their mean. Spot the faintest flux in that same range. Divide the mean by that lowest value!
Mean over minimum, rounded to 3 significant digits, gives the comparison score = 1.05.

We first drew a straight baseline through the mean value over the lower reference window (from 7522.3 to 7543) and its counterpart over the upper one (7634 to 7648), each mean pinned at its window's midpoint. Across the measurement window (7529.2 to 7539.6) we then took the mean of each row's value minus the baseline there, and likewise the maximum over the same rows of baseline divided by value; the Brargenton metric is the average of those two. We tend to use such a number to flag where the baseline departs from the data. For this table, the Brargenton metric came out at 0.512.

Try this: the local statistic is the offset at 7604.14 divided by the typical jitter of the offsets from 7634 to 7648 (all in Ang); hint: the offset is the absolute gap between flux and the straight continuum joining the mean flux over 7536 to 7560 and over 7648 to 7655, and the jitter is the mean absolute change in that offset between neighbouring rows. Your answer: 18.0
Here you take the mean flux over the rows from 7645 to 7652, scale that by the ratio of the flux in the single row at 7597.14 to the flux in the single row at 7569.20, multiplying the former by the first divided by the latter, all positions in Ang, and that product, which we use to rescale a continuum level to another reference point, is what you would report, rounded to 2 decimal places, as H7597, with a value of 0.53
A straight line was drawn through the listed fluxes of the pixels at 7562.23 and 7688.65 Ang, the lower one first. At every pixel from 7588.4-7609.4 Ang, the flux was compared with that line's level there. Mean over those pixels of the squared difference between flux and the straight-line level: 0.0018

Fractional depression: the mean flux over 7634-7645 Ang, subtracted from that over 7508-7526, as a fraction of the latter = 0.05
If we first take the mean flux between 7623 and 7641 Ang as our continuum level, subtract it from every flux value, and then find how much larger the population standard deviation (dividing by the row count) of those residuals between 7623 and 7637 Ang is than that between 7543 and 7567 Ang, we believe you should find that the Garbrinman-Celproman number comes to 0.010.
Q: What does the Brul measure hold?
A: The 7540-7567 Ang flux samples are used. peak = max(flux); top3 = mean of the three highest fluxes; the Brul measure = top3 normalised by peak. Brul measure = 0.989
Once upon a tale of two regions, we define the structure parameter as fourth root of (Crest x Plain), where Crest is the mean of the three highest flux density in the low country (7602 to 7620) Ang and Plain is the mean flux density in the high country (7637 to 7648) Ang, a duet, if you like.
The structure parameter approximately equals 0.715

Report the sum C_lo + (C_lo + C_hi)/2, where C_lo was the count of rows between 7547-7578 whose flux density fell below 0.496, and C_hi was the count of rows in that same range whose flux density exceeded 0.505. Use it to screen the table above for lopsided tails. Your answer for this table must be 4.0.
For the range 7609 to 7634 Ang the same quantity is 6.0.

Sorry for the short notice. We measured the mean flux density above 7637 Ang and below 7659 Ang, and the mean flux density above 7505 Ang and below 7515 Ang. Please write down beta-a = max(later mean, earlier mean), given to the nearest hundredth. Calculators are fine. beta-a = 0.50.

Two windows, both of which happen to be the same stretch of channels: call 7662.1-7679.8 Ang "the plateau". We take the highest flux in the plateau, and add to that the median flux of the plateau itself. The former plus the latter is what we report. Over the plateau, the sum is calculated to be 0.94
